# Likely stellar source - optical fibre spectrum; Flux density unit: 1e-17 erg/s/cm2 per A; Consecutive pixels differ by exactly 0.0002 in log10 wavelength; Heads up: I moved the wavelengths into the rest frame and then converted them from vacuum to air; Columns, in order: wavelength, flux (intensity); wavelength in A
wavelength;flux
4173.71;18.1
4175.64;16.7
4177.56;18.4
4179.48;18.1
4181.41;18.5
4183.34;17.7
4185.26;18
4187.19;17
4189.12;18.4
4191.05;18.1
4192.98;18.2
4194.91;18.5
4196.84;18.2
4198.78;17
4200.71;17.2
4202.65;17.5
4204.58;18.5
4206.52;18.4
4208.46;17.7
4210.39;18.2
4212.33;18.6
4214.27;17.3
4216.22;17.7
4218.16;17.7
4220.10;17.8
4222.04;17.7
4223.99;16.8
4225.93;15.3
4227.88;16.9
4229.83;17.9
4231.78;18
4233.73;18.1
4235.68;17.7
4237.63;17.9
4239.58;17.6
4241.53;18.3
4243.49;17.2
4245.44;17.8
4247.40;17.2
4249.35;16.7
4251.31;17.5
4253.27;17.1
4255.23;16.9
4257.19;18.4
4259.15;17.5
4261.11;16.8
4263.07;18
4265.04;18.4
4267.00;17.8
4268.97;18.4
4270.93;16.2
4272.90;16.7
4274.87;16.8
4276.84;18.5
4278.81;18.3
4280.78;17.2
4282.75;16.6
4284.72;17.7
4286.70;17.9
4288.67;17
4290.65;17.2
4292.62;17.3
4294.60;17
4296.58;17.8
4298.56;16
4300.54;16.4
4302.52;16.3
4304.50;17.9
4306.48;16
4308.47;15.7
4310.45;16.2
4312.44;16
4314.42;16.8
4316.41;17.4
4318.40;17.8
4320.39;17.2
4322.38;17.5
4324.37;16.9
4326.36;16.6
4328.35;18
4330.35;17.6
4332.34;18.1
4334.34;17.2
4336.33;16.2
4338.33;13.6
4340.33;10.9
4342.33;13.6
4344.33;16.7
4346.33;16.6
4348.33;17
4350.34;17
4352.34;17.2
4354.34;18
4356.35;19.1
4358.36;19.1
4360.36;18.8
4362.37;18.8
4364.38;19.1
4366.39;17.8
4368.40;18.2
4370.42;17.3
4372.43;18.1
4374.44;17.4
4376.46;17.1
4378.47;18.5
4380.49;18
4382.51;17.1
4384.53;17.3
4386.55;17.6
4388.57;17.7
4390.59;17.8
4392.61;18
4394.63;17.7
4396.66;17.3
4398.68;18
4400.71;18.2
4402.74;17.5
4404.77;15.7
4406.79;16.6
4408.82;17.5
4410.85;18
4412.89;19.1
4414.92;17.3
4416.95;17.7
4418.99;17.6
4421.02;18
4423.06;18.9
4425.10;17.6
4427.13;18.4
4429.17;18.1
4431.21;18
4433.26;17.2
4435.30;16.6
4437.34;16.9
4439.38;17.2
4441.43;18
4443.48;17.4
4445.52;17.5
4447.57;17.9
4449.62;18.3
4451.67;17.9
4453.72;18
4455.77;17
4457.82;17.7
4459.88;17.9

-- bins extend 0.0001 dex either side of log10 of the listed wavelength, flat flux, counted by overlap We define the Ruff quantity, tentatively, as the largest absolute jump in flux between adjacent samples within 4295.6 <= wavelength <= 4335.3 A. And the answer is 1.9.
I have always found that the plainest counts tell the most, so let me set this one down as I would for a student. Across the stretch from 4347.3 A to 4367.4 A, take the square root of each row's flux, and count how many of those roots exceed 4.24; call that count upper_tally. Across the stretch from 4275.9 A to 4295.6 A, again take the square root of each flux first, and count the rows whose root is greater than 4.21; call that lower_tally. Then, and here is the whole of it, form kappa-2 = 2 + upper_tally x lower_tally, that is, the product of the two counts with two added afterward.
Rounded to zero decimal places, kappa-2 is 20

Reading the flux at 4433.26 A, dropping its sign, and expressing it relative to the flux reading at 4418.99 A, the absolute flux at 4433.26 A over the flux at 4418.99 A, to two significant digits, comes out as 0.98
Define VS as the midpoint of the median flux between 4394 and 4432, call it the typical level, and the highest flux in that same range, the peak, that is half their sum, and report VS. 18.4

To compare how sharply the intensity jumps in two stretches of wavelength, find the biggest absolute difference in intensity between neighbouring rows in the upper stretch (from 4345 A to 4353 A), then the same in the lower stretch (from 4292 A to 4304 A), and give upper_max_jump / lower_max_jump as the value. 0.2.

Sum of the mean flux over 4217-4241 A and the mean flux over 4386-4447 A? 35.1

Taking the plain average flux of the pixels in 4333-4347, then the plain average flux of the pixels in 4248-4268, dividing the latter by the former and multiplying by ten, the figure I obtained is 11.7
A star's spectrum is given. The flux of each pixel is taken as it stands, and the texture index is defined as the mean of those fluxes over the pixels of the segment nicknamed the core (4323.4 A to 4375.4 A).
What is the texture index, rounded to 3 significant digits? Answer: 17.1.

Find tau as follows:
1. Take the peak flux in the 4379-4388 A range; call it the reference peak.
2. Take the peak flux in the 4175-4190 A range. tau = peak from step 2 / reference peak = 1.03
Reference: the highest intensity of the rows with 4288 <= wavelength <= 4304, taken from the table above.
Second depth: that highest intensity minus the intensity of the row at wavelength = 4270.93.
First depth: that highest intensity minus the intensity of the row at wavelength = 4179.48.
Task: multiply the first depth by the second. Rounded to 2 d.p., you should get -0.48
